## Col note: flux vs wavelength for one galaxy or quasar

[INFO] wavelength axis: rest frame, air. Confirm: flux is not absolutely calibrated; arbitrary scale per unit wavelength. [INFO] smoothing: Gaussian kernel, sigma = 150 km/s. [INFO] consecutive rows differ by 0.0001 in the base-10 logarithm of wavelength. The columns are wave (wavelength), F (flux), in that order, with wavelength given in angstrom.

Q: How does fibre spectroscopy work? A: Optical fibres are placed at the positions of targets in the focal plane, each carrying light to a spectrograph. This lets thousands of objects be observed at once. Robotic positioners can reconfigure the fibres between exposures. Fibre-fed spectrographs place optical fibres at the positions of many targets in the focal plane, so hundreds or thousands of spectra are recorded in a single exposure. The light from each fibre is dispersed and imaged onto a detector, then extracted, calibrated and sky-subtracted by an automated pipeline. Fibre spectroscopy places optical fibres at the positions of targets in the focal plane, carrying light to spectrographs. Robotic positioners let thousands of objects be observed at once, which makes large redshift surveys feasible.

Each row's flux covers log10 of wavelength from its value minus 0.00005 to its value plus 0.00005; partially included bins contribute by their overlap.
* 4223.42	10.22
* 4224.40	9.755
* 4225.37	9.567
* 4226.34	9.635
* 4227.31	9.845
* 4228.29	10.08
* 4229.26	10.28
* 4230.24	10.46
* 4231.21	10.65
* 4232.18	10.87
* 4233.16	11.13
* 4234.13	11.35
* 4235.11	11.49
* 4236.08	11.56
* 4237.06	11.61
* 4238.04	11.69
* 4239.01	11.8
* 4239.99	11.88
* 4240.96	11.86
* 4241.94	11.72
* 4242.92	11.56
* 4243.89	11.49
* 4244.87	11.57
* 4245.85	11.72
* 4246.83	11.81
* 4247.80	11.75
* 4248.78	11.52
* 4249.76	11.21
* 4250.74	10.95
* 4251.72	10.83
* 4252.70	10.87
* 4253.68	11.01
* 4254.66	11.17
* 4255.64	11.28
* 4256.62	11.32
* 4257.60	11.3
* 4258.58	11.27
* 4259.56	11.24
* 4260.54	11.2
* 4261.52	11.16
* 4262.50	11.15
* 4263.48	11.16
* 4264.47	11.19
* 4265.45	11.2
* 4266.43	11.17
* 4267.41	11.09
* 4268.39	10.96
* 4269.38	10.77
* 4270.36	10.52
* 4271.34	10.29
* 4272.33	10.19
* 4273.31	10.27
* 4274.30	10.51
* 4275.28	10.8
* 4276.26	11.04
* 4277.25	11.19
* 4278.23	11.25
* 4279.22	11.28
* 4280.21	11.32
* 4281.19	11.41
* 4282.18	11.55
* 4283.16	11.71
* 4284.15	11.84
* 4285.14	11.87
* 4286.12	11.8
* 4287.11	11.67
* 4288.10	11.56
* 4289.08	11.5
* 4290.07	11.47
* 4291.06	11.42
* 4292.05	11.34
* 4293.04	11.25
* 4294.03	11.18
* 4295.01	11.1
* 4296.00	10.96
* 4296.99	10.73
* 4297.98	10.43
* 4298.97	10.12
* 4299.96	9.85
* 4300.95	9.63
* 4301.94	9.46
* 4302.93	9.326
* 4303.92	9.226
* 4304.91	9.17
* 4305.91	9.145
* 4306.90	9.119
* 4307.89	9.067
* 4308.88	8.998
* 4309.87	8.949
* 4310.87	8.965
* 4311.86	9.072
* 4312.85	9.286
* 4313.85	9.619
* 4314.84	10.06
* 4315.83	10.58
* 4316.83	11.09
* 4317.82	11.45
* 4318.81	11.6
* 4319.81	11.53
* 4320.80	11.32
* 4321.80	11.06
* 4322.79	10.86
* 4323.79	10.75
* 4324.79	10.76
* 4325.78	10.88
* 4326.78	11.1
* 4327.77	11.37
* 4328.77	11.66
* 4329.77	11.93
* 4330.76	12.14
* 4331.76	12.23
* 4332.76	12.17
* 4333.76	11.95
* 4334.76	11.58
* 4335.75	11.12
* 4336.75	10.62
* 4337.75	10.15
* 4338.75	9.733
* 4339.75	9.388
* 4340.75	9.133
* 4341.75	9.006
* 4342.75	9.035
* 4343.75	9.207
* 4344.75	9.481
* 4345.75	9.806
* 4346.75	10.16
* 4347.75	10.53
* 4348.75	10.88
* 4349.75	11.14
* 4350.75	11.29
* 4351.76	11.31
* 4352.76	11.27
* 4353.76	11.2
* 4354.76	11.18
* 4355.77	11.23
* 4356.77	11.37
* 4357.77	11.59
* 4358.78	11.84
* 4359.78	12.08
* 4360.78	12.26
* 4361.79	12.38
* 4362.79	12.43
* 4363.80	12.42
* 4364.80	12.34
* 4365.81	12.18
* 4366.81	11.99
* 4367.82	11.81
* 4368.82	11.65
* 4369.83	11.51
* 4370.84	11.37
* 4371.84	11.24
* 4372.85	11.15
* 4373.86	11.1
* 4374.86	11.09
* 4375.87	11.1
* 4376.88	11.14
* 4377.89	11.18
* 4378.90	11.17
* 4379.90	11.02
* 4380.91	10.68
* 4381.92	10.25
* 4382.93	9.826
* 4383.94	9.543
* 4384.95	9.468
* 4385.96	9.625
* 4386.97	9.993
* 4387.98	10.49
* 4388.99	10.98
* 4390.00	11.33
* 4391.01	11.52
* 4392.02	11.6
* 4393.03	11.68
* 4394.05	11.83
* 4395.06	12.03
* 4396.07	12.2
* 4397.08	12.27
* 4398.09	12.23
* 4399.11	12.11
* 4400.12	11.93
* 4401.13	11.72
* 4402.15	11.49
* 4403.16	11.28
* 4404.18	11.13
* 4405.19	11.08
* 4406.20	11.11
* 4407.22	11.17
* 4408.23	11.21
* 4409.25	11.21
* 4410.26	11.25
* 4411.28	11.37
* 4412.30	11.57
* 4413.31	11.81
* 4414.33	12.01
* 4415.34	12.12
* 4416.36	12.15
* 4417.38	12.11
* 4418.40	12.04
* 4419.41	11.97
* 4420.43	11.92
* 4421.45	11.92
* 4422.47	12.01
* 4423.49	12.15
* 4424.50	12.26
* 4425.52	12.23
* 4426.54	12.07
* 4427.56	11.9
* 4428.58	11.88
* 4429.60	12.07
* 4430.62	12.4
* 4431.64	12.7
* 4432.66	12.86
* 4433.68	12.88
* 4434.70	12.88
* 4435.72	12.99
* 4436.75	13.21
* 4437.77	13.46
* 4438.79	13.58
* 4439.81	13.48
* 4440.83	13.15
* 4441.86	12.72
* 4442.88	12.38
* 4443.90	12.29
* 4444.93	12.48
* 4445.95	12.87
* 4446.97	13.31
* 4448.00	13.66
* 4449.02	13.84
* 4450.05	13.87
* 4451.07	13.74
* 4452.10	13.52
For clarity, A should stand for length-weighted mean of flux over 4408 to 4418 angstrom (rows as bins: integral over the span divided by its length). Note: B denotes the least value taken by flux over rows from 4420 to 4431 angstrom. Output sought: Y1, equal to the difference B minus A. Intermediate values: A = 11.7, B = 11.88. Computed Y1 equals 0.2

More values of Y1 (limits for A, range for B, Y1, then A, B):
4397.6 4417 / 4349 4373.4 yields -0.4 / 11.6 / 11.14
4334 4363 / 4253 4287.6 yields -0.6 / 10.8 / 10.19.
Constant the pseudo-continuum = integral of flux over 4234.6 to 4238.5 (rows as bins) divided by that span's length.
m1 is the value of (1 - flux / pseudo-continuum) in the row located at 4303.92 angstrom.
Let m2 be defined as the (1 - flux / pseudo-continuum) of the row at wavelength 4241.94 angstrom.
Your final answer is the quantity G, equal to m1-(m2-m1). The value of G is 0.42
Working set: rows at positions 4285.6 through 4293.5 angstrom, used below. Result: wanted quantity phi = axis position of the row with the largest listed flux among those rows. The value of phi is 4286.12 angstrom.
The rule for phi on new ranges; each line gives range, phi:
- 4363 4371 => 4363.80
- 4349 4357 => 4356.77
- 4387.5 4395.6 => 4395.06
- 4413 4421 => 4416.36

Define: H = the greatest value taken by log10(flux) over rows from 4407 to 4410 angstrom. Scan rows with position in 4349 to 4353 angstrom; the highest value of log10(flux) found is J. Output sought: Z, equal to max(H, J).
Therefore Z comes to 1.05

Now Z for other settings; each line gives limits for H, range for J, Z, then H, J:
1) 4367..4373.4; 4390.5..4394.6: 1.07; 1.072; 1.07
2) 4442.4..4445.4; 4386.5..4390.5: 1.10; 1.096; 1.05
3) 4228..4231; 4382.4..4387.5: 1.02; 1.020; 1.00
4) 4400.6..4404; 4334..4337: 1.07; 1.069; 1.06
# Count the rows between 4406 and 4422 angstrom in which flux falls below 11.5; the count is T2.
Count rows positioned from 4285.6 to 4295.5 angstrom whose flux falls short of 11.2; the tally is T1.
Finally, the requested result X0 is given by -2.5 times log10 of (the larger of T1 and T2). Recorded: -1.9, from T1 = 2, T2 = 6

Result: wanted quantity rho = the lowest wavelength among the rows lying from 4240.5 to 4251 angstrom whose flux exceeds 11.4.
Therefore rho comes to 4240.96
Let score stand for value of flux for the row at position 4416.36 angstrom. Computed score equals 12.15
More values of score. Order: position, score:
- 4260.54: 11.2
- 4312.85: 9.286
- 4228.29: 10.08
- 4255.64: 11.28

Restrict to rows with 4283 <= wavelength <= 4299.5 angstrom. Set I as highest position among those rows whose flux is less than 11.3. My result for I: 4298.97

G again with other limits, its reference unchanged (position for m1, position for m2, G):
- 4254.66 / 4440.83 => 0.21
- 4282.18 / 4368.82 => 0.01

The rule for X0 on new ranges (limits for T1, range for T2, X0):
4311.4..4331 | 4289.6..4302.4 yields -2.8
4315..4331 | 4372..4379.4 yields -2.3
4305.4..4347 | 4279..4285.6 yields -3.7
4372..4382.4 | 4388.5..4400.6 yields -2.5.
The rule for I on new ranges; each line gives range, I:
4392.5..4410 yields 4409.25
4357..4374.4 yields 4373.86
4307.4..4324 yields 4323.79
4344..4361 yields 4355.77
